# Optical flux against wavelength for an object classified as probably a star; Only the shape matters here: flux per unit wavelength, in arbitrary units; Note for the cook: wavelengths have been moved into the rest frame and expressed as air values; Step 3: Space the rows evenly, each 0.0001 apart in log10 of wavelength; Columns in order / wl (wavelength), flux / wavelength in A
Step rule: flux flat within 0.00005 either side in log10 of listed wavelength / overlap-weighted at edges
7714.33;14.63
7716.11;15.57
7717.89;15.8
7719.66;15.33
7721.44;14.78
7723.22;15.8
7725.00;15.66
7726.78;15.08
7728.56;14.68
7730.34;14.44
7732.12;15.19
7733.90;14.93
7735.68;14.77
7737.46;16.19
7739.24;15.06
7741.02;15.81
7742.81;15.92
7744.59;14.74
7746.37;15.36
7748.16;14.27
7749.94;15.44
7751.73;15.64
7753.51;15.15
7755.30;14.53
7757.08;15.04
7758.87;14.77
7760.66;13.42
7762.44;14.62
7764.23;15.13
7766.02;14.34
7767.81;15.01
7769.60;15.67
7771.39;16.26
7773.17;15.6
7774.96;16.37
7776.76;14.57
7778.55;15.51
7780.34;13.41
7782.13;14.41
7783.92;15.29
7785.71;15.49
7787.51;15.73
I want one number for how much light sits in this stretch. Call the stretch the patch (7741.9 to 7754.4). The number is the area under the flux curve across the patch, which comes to 190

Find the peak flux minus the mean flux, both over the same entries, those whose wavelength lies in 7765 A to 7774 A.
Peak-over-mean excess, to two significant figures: 0.88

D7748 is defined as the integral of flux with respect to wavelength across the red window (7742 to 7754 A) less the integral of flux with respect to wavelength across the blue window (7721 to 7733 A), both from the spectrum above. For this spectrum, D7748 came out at 2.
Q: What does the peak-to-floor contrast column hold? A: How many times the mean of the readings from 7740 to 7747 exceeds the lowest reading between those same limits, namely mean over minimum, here 1.05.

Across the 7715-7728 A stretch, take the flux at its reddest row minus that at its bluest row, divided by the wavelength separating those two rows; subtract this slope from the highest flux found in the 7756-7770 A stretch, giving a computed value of 15.7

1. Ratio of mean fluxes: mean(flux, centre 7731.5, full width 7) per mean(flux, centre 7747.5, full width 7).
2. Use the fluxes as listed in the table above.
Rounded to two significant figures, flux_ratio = 0.99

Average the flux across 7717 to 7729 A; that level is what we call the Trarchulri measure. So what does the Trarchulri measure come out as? 15.3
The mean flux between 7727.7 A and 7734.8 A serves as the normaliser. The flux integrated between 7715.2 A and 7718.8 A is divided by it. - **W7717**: 3.8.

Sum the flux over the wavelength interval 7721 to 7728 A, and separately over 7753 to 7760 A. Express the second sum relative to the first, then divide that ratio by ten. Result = 0.097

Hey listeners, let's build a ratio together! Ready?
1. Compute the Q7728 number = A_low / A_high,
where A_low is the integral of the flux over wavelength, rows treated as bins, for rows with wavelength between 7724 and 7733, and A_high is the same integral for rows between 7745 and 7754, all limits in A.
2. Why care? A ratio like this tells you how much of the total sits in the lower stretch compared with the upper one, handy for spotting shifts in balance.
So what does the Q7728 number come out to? 0.99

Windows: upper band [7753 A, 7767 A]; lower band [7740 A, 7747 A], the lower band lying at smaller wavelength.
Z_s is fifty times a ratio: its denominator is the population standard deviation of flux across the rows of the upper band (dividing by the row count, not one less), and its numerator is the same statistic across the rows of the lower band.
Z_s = 44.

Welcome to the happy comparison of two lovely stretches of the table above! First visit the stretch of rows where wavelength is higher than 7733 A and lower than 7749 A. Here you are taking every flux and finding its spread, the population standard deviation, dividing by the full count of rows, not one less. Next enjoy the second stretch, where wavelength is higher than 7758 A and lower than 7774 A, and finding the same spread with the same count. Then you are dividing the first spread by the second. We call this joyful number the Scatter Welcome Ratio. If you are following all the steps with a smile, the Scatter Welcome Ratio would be 0.77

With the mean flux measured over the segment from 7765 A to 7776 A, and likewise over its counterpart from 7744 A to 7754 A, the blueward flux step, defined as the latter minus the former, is -0.4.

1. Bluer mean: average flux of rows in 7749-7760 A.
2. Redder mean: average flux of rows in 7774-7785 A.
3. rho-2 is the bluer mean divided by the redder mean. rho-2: 1.01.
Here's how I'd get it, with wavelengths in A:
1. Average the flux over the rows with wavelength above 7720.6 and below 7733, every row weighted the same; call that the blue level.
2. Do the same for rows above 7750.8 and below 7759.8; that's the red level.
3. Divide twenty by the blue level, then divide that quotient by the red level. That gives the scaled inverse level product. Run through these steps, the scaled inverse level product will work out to 0.088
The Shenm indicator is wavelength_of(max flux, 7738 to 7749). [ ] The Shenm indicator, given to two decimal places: 7742.81 A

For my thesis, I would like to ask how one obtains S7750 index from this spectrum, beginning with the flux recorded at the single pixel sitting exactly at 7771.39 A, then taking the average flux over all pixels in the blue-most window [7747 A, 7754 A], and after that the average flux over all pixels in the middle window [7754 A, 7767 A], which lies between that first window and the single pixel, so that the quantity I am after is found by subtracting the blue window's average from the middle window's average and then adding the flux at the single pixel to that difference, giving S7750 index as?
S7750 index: 15.7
